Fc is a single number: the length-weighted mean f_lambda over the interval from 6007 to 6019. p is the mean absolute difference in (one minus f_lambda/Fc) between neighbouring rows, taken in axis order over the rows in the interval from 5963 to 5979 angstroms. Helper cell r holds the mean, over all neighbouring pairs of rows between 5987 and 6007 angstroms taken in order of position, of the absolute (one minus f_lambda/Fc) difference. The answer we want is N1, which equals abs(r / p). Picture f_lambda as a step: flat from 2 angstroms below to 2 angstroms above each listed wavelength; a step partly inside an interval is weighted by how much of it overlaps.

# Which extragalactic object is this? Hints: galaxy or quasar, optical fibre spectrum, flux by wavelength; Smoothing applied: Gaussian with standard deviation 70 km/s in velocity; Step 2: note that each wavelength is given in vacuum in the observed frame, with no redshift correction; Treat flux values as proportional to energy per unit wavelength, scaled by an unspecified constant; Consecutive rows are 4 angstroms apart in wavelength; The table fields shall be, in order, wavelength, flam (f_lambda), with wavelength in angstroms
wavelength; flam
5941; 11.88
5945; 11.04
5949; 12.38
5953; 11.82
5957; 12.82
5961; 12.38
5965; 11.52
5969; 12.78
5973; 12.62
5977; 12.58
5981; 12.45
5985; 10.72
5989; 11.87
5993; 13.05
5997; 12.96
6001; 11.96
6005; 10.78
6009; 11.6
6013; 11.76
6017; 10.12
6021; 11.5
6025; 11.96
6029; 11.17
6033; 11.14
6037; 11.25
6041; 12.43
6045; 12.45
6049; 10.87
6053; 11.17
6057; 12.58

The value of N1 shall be 1.8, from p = 0.04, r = 0.077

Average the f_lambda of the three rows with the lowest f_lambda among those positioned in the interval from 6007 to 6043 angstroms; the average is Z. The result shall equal 10.8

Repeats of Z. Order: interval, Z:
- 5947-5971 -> 11.9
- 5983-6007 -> 11.1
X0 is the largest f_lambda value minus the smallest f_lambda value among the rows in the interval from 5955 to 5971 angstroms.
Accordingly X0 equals 1.3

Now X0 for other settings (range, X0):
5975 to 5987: 1.9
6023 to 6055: 1.6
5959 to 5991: 2.1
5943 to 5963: 1.8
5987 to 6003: 1.2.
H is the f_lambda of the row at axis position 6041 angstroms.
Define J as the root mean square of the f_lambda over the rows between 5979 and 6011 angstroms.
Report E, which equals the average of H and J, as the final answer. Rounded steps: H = 12.43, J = 12.0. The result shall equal 12.2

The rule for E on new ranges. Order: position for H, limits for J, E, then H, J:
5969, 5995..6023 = 12.2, 12.78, 11.6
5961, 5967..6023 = 12.2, 12.38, 11.9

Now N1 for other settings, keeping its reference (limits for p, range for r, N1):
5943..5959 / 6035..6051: 1.0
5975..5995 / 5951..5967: 0.7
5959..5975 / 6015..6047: 0.7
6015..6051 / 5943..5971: 1.3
